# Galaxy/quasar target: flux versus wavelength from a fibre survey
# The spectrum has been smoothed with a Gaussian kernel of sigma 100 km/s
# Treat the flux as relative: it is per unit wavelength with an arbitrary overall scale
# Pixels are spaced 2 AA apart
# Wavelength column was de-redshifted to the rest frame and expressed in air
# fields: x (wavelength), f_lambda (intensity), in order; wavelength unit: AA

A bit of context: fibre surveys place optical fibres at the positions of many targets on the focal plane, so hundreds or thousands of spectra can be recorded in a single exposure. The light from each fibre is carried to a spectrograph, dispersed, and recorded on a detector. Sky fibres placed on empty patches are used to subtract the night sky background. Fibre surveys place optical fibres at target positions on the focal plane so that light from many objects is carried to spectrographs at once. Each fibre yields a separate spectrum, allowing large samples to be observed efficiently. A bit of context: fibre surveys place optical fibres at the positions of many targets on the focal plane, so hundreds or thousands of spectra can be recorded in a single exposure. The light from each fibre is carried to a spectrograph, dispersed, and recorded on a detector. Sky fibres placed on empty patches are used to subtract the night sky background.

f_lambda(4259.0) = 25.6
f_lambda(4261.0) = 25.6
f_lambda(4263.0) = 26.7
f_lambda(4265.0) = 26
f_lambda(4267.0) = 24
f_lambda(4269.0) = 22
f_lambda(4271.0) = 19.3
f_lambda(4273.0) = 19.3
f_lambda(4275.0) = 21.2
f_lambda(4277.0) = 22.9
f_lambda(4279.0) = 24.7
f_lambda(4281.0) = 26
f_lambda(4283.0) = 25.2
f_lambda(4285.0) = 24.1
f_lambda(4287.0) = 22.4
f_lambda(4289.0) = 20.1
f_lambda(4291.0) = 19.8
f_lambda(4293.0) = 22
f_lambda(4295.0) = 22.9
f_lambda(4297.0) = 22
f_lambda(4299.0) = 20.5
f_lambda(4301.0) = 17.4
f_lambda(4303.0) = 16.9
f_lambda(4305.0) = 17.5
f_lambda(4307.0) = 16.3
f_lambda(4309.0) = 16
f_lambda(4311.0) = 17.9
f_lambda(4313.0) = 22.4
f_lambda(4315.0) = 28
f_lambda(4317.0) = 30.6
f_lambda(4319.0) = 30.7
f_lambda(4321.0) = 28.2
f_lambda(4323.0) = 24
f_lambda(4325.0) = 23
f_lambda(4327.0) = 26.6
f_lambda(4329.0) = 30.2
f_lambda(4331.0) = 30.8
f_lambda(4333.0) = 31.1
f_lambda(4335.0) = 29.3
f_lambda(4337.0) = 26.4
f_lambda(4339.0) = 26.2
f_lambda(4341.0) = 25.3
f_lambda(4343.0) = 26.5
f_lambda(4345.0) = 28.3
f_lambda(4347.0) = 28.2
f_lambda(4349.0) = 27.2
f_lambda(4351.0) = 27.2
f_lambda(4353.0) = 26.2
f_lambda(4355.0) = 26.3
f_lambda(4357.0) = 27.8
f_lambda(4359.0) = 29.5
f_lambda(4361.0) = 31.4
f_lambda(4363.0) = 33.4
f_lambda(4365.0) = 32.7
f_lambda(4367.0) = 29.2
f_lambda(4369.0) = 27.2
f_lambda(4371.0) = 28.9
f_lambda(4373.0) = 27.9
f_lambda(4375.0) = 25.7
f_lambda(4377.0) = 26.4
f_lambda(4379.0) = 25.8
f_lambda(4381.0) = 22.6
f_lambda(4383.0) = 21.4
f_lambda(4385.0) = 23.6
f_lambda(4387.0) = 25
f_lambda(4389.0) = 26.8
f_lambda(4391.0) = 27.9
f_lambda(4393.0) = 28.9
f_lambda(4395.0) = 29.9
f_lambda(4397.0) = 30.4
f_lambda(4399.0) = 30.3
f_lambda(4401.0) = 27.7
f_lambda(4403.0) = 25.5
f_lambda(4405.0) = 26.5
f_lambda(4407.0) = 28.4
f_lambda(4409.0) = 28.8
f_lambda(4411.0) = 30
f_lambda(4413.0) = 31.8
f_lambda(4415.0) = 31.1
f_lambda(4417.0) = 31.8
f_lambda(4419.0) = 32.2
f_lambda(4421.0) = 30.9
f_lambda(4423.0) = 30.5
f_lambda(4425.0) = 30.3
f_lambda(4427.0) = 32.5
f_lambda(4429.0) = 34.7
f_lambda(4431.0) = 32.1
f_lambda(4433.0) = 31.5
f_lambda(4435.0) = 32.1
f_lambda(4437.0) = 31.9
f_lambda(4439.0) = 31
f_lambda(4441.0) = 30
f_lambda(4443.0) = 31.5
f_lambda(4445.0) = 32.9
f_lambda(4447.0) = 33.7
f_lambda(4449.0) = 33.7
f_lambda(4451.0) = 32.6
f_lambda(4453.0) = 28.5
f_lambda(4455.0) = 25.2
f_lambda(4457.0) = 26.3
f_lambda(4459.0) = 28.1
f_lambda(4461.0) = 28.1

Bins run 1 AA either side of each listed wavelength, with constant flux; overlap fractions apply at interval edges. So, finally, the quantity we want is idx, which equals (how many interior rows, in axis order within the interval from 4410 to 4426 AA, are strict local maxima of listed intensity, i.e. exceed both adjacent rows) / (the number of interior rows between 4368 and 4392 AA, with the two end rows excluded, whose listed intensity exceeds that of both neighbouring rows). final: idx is 1.00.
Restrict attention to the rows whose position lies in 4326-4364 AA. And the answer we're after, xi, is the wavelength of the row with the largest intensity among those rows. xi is 4363.0 AA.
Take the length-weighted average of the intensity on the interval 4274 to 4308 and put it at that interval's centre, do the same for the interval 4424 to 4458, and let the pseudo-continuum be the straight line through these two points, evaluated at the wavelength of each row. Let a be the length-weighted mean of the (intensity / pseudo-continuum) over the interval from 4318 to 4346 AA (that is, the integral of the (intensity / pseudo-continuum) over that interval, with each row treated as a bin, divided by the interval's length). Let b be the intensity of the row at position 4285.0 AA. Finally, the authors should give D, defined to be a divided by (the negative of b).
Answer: -0.0478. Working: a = 1.15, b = 24.1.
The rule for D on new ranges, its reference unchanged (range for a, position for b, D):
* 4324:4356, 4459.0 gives -0.0398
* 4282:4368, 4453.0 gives -0.0376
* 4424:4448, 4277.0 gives -0.0453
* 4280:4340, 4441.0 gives -0.0351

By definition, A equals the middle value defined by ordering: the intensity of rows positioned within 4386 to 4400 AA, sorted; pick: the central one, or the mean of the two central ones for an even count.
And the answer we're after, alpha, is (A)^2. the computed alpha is 835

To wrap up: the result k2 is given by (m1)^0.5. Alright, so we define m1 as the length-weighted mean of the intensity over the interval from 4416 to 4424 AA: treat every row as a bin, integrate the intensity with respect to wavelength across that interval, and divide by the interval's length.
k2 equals 5.6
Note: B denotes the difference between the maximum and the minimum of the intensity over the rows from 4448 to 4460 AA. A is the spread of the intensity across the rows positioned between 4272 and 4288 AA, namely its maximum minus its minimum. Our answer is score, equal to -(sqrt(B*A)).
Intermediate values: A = 7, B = 8.5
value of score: -7.5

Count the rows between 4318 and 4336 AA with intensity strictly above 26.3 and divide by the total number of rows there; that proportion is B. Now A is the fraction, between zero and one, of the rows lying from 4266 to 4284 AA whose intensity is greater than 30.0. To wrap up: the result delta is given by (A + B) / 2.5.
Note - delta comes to 0.31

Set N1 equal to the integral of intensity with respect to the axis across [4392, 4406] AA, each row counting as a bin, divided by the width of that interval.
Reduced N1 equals 28.5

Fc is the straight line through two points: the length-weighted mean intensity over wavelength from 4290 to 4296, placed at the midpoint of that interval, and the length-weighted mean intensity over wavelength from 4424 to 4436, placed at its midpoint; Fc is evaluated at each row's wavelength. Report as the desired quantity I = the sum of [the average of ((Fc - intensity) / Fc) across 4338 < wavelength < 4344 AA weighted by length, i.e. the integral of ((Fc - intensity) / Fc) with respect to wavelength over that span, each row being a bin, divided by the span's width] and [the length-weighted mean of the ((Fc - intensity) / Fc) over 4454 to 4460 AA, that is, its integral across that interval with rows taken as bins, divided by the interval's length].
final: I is 0.20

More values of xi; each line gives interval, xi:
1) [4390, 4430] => 4429.0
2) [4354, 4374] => 4363.0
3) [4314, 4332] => 4331.0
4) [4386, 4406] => 4397.0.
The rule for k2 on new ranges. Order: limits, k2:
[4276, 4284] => 5.0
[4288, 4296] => 4.6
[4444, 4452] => 5.8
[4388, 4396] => 5.3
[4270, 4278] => 4.5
